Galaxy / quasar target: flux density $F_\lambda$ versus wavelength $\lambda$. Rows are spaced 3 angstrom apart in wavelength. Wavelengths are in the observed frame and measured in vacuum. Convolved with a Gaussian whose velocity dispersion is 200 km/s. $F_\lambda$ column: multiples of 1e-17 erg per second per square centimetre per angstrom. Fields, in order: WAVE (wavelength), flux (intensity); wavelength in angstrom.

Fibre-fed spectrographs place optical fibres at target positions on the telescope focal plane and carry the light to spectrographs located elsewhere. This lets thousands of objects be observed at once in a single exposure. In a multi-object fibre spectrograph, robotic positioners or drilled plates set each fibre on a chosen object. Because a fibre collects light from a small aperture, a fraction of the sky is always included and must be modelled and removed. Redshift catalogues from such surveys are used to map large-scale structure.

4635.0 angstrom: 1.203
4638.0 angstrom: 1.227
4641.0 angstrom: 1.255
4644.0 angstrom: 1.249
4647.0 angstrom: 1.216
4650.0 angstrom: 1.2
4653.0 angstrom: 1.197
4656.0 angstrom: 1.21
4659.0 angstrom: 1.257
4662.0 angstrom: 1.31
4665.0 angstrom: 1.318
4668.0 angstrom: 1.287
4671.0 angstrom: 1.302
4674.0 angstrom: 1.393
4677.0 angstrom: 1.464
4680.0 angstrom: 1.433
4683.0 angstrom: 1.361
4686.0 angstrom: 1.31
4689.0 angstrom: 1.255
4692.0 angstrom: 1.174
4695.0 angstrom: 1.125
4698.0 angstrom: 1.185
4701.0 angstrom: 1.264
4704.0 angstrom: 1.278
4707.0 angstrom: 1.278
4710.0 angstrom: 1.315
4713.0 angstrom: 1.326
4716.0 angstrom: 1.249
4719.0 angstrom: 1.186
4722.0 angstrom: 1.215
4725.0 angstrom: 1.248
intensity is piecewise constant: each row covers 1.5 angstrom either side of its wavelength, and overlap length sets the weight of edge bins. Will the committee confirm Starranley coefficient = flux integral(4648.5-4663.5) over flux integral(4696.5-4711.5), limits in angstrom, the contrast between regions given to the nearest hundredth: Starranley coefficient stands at 0.98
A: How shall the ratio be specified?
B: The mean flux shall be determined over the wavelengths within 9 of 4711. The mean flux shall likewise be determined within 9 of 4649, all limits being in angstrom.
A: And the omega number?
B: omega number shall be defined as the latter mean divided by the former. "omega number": 0.96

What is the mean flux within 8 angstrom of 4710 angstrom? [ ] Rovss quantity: 1.29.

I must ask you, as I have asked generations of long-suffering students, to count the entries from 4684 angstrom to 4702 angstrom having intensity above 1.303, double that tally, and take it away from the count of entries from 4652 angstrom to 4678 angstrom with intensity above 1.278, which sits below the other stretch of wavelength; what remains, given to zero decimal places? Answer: 4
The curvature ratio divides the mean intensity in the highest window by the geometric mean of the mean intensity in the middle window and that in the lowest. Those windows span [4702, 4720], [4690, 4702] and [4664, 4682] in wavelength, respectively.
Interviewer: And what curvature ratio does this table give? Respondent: 1.00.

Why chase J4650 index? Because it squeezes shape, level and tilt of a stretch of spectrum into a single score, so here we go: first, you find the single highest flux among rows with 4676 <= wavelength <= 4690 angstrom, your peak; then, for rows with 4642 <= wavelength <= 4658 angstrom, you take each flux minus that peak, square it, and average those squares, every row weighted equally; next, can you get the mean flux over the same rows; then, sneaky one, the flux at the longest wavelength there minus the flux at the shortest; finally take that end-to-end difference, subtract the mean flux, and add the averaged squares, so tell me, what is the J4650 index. -1.19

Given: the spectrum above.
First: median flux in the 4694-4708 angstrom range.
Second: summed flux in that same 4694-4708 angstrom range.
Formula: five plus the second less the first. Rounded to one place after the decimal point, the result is 9.9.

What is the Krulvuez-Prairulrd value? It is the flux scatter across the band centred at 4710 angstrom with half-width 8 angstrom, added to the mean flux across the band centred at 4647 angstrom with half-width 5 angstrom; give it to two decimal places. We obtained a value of 1.25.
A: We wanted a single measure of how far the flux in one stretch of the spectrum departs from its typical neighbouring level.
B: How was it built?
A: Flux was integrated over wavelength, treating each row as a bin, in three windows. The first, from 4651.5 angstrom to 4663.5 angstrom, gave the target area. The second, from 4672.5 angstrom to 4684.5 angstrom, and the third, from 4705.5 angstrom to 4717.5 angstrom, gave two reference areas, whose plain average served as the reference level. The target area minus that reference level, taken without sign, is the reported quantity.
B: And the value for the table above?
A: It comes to 1.3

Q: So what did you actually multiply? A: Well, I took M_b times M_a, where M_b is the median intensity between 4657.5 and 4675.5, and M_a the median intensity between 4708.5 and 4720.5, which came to 1.67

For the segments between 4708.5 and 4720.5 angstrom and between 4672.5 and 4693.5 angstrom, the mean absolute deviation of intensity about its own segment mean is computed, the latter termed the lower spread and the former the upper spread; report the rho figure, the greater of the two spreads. 0.082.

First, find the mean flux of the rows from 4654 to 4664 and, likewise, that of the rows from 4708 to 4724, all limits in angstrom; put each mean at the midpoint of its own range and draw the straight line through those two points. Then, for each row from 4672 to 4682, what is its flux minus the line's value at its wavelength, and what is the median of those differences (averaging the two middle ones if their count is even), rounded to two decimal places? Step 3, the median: 0.17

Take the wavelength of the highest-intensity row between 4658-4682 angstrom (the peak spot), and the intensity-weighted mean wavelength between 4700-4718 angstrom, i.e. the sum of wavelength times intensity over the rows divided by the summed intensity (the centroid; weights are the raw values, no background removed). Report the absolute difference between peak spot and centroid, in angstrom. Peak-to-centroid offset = 31.5 angstrom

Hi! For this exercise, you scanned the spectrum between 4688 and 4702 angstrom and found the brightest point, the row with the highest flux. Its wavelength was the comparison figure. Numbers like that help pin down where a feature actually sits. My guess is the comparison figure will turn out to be 4701.0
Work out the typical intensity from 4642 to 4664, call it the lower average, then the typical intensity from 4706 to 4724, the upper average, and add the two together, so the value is 2.50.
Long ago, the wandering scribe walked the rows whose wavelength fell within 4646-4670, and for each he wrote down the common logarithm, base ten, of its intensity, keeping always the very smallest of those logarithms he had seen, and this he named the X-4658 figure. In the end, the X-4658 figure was 0.078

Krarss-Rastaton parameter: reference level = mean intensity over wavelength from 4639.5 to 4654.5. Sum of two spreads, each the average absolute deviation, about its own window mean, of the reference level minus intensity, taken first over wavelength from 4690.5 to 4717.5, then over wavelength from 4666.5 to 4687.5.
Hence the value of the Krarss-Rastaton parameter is 0.111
